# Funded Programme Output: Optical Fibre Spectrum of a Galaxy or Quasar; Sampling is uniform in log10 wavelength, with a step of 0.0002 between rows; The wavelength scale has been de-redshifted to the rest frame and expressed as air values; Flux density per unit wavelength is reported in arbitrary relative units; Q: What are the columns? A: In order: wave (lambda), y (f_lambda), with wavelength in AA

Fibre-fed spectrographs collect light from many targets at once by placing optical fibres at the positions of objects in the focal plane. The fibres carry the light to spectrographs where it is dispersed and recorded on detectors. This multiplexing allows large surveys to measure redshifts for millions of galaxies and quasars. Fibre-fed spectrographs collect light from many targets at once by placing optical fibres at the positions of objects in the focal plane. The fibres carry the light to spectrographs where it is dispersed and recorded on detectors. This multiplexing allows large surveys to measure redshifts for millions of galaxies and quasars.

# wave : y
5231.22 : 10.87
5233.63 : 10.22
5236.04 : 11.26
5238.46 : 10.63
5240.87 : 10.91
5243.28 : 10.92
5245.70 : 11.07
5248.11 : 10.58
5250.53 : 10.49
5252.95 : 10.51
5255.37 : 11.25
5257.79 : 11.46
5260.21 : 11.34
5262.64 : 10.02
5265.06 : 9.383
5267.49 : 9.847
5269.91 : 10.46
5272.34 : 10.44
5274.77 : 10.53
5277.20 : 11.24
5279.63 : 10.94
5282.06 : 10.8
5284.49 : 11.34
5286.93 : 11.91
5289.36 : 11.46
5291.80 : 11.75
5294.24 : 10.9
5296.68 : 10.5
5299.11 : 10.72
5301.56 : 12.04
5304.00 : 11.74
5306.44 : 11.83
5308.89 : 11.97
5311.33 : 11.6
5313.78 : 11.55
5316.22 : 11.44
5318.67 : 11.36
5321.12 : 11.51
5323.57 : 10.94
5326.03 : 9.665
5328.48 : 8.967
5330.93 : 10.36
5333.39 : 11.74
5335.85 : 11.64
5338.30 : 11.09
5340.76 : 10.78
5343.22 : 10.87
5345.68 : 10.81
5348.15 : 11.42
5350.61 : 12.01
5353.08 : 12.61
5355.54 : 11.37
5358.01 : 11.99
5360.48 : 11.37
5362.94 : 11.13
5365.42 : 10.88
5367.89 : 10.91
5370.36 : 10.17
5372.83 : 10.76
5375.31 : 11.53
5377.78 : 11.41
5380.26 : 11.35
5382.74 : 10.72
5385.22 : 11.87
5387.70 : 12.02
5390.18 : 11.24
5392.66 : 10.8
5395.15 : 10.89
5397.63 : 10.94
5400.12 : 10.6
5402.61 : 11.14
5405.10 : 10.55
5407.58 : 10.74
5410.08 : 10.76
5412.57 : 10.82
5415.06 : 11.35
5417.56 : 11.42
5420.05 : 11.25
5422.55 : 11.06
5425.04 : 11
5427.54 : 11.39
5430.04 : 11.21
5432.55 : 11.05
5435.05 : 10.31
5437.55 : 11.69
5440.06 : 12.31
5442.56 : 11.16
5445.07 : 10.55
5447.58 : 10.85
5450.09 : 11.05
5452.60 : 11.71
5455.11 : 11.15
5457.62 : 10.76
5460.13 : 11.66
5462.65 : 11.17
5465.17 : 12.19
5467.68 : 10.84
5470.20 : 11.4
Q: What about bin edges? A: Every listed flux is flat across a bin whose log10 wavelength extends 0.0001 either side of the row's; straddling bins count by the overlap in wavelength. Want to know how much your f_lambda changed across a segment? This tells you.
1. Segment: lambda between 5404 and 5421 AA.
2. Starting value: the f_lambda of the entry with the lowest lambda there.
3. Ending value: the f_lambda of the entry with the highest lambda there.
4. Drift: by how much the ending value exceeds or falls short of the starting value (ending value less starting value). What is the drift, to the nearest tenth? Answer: 0.7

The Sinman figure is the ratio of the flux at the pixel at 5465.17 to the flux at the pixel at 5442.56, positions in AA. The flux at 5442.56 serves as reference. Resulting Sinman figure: 1.09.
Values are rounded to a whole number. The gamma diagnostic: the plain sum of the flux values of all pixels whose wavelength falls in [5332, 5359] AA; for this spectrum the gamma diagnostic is 126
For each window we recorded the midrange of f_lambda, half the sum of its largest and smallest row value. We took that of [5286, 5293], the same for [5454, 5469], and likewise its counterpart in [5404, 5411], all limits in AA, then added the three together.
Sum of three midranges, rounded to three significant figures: 33.8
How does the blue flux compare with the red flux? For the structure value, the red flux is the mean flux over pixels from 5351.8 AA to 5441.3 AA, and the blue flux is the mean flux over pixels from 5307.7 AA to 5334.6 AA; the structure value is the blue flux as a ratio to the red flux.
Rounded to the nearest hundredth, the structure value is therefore 0.98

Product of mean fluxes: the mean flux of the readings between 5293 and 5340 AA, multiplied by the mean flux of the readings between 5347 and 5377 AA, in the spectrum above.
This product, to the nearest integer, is 126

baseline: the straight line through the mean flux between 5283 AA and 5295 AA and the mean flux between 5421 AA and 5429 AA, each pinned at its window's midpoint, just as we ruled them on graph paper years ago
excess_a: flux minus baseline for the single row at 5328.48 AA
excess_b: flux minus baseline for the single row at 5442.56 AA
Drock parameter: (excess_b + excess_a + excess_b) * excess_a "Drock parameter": 5.6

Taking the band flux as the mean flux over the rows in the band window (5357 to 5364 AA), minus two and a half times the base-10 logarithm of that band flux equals -2.65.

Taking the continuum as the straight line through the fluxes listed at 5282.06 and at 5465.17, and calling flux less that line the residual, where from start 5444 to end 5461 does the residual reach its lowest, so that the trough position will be 5445.07 AA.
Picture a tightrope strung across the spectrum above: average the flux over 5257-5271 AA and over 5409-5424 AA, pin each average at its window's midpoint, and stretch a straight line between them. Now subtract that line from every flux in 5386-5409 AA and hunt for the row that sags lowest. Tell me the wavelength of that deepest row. 5405.10 AA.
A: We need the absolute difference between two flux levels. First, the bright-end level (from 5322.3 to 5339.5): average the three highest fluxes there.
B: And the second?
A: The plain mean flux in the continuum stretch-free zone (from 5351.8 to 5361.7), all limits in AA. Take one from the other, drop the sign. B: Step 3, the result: 0.3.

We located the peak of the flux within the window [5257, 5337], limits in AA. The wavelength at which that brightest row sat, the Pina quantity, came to 5301.56 AA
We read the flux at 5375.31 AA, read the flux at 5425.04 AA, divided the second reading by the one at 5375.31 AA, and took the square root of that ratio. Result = 0.98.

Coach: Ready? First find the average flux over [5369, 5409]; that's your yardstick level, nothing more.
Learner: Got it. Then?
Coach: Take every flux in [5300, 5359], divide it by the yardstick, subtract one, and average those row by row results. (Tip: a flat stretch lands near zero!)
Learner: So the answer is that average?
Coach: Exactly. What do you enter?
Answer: 0.023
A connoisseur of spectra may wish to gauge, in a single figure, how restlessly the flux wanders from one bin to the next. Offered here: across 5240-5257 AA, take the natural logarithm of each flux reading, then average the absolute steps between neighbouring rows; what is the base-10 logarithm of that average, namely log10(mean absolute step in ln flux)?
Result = -1.64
